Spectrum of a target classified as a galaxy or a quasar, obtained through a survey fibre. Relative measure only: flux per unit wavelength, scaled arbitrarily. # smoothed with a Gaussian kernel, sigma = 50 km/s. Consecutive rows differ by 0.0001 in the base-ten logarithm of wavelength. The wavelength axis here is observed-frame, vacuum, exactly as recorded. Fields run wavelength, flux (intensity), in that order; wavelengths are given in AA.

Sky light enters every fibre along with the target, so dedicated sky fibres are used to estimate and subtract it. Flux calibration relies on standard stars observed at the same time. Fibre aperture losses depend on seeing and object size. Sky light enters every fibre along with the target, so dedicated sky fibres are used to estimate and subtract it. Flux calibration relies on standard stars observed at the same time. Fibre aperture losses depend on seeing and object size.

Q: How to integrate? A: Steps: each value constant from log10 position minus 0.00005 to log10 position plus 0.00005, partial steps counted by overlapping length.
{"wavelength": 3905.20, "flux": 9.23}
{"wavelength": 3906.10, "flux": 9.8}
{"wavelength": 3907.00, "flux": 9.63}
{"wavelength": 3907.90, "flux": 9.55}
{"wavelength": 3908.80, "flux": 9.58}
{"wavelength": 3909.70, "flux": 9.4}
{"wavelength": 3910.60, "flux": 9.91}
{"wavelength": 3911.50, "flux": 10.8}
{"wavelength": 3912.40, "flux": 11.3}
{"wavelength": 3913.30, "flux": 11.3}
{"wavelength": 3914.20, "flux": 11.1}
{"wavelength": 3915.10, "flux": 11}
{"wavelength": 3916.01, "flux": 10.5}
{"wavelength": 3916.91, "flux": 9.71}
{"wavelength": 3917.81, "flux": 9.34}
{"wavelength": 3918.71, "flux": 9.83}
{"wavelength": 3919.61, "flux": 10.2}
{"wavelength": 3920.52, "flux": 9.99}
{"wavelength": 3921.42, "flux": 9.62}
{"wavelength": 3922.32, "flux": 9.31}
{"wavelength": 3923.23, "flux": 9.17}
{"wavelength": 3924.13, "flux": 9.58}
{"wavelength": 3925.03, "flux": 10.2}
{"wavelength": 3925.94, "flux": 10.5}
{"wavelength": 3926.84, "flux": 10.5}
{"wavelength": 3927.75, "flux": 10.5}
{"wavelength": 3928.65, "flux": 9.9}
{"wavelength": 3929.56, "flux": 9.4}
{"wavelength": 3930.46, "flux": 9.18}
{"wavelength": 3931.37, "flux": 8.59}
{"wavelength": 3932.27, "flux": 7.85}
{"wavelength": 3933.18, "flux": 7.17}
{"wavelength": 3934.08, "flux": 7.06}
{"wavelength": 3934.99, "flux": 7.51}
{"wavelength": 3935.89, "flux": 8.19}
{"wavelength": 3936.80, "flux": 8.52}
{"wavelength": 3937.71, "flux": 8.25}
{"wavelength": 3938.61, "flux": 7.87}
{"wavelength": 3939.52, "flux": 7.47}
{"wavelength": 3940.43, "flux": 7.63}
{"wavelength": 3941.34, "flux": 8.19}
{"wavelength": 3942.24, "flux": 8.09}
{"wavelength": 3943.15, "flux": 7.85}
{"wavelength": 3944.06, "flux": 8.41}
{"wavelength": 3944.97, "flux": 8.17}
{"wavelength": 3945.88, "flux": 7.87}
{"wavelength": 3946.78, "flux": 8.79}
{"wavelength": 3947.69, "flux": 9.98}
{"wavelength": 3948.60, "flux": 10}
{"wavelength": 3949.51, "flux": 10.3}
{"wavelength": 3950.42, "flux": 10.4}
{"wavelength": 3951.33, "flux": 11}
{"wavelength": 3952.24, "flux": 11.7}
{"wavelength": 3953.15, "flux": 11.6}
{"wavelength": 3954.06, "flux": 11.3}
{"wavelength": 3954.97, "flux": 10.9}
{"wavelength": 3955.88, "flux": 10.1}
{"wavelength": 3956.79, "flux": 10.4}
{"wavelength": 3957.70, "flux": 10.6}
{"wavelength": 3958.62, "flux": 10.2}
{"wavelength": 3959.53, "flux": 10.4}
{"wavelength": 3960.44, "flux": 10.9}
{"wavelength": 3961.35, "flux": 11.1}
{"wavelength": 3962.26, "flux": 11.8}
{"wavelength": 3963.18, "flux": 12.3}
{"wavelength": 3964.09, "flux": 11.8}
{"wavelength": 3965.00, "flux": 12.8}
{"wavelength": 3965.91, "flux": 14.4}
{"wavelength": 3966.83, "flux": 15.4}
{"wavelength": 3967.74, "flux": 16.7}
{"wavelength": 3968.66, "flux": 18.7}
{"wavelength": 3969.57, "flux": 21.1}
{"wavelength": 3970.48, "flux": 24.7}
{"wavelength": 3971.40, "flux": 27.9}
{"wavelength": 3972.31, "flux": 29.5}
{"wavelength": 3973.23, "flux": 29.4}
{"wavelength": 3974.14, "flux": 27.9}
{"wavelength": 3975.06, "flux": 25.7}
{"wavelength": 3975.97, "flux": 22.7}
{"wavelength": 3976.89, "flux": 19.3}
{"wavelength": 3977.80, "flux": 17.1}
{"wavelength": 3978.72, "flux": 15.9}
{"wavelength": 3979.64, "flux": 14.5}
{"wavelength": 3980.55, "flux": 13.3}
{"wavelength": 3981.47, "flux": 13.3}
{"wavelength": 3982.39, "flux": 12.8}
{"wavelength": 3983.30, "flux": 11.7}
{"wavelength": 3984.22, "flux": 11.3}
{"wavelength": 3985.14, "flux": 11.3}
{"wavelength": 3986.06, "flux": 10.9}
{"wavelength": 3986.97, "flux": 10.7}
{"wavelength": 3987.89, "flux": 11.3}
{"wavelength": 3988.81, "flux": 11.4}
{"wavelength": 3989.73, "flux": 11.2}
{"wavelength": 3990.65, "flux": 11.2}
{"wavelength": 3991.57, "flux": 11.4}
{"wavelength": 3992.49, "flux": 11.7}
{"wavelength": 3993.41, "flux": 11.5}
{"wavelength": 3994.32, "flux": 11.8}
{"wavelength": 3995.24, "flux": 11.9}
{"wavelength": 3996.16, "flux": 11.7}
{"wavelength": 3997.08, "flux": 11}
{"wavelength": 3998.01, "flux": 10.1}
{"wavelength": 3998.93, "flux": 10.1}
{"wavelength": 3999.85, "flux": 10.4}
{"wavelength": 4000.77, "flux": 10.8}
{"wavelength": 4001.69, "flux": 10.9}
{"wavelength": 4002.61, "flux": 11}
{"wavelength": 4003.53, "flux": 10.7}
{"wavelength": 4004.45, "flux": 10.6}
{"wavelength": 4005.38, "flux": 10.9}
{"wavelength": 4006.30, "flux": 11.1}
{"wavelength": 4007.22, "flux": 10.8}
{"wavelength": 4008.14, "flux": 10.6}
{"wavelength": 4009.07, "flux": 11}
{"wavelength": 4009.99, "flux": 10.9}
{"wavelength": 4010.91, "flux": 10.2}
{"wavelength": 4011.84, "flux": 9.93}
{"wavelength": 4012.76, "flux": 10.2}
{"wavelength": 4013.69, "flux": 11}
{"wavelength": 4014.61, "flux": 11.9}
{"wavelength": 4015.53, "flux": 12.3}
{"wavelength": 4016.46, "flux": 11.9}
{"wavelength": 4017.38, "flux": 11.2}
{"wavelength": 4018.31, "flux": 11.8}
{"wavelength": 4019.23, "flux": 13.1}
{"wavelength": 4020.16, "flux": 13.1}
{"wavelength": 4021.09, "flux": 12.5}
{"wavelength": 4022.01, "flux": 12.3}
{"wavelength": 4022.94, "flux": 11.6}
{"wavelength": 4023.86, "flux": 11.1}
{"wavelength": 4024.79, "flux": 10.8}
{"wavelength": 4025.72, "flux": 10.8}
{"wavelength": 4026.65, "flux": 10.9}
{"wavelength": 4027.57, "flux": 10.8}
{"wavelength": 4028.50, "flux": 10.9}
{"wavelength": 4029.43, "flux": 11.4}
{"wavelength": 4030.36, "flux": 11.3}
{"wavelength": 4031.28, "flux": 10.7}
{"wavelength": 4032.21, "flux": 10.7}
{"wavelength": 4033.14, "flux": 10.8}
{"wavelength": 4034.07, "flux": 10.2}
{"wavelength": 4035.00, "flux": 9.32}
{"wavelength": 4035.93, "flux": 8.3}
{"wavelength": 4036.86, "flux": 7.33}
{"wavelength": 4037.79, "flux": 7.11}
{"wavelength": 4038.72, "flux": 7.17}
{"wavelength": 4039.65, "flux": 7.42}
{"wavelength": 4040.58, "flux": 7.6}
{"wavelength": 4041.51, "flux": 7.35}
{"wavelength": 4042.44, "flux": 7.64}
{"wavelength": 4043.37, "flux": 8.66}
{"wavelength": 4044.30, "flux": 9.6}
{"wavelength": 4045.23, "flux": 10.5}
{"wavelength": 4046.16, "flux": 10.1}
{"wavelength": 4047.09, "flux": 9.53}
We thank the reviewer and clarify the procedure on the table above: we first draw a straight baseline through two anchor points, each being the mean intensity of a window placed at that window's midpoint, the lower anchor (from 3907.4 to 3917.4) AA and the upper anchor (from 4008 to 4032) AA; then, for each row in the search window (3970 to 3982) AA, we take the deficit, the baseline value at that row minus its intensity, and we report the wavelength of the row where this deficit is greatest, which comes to 3981.47 AA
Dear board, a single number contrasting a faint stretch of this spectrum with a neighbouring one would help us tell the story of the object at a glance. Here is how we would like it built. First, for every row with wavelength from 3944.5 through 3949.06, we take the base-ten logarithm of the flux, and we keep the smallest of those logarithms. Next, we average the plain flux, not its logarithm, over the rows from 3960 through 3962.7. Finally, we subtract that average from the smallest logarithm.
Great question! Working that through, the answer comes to -10.4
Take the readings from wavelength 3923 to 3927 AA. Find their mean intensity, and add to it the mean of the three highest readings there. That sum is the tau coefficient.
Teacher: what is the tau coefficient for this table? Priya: 20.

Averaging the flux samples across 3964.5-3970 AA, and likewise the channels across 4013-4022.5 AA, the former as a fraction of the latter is 1.4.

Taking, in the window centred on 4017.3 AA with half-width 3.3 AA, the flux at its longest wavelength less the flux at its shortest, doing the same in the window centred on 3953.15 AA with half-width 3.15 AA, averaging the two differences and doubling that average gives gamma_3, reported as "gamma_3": 1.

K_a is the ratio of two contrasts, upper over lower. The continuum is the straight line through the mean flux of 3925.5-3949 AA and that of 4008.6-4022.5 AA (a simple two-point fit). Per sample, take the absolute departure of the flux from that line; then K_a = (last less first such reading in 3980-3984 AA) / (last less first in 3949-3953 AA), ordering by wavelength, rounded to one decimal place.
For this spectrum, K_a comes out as -1.3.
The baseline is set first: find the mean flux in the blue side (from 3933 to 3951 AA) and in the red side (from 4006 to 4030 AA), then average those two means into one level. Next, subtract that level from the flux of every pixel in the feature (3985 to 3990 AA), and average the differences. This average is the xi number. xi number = 1.3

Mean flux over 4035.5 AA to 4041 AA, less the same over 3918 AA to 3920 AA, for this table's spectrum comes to -2.5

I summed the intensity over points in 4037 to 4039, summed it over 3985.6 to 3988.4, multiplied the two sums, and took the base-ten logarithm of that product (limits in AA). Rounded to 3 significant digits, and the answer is 2.67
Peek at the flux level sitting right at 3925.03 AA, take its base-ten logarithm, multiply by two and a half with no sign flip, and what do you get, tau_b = 2.52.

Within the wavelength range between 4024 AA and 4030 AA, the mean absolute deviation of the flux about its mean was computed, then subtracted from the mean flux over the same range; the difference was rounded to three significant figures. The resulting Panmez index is 10.8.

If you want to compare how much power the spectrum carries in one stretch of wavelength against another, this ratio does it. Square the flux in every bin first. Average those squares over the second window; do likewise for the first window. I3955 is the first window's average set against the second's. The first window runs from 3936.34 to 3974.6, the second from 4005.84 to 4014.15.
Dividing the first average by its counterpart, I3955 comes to 1.8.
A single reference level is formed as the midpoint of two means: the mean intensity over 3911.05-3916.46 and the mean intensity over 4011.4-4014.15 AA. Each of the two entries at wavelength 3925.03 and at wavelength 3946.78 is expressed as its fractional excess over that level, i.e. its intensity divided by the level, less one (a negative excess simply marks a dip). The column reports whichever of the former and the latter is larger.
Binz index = 0.0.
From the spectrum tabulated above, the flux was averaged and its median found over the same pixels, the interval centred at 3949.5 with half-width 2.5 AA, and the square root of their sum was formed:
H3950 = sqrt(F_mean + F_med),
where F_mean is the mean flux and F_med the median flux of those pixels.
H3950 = 4.54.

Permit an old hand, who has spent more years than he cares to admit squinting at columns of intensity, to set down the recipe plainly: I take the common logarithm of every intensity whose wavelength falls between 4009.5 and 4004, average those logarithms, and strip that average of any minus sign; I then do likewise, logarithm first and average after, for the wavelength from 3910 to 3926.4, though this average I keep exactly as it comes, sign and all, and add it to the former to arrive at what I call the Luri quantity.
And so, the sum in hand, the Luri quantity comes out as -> 2.04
